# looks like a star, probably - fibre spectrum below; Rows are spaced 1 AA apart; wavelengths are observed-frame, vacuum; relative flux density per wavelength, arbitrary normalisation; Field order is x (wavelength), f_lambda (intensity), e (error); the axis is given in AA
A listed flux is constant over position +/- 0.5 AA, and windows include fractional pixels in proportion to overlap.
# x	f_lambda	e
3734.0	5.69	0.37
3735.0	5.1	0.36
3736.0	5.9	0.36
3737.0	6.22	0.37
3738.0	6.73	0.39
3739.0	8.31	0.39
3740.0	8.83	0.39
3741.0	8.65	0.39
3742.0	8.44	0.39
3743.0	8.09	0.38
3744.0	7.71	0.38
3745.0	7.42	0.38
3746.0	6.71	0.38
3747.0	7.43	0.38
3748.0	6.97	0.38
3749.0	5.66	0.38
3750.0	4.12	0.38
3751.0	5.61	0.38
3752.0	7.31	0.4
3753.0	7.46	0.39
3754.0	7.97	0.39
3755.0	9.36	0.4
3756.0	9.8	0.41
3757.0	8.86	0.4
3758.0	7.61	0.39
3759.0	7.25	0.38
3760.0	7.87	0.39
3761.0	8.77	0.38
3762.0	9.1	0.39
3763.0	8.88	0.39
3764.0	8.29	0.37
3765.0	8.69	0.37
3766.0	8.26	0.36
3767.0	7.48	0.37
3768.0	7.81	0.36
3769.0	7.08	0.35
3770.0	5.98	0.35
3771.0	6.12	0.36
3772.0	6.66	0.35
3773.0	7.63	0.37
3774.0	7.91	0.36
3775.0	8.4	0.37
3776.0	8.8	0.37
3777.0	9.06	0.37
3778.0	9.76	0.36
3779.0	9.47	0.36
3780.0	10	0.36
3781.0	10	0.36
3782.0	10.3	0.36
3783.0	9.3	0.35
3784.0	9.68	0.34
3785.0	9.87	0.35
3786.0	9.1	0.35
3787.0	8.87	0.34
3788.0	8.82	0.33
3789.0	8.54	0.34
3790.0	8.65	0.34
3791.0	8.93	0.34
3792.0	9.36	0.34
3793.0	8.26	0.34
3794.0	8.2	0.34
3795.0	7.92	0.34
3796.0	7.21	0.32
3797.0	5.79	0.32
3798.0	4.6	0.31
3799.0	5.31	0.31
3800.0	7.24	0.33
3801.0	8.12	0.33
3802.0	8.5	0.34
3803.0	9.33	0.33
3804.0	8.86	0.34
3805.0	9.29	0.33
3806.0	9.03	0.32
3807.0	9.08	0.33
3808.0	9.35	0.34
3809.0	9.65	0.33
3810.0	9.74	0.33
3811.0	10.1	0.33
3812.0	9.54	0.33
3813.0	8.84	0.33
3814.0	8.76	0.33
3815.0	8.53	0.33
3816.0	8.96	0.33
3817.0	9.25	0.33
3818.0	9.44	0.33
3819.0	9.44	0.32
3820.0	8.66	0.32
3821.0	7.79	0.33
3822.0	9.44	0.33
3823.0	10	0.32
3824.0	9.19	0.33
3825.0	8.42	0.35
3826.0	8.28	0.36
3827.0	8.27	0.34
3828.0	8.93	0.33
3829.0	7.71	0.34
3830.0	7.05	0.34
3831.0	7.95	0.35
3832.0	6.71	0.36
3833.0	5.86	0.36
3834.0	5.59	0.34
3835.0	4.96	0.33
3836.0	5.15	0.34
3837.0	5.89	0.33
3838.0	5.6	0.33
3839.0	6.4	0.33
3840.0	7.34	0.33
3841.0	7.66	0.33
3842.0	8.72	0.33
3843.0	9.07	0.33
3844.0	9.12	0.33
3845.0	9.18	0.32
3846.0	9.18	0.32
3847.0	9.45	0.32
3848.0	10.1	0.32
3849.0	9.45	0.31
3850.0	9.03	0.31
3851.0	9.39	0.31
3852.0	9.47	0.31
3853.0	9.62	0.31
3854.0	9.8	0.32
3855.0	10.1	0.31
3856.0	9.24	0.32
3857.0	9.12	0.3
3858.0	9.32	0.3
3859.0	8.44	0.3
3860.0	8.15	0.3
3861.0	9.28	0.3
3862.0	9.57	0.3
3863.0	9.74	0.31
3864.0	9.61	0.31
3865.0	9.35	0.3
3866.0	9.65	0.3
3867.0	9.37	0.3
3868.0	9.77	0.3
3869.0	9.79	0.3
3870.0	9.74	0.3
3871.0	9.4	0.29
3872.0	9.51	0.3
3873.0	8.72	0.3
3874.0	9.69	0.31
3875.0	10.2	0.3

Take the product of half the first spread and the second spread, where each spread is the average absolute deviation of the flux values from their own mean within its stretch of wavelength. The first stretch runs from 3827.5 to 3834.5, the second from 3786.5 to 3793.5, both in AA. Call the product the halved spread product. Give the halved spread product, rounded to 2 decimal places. 0.12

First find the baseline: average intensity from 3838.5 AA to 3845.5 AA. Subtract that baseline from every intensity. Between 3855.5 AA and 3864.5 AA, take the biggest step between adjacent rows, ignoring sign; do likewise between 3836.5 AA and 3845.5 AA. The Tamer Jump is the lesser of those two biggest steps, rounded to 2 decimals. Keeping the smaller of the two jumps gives 1.06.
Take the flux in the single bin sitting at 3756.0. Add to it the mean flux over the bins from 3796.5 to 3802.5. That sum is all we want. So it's 16.4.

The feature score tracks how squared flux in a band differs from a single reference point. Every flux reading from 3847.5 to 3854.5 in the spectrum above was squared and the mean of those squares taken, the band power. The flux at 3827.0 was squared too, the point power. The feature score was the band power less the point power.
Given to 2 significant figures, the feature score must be 23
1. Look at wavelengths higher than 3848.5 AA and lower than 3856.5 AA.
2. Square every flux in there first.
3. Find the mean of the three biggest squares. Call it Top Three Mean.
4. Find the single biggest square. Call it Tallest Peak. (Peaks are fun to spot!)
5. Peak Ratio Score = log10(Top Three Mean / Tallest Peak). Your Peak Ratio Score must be -0.022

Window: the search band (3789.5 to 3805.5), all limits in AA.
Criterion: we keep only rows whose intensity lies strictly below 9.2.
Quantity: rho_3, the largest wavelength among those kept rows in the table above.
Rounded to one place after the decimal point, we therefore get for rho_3 3804.0 AA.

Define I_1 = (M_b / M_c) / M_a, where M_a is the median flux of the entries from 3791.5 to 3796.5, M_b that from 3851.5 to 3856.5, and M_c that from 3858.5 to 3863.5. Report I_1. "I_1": 0.13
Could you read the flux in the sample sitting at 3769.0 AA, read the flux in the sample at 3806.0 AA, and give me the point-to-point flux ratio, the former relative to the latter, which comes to 0.8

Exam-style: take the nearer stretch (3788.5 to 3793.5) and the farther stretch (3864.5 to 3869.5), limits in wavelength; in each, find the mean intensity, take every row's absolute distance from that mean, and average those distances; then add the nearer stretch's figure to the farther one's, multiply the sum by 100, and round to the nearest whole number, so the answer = 50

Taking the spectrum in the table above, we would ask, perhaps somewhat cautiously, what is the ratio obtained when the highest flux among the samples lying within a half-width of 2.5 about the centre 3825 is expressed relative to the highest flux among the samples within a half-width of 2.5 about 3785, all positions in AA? 1.01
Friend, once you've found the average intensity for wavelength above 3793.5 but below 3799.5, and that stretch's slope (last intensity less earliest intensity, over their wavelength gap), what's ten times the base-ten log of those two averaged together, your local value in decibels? 4.7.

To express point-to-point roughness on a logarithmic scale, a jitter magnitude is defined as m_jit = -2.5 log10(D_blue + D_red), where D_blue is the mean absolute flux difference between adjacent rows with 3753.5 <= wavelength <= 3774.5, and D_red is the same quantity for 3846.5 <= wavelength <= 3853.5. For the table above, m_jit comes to -0.024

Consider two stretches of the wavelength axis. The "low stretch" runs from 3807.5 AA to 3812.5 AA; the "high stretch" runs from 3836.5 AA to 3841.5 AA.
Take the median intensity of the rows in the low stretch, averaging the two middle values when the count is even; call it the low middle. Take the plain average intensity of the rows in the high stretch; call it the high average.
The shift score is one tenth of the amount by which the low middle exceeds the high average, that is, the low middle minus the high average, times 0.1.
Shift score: 0.31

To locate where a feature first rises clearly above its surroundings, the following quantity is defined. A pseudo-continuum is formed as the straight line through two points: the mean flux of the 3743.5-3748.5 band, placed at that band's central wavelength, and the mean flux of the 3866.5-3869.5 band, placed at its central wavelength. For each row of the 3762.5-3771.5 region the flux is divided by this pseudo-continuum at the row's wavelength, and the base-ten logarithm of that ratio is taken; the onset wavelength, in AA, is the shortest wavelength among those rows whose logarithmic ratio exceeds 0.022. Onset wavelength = 3763.0 AA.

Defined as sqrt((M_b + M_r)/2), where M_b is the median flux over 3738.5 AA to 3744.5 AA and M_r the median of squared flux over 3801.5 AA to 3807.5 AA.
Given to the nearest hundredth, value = 6.72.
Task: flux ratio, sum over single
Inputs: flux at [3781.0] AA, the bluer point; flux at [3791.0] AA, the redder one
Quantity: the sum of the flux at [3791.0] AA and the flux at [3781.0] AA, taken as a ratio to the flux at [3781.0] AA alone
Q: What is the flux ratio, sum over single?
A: 1.9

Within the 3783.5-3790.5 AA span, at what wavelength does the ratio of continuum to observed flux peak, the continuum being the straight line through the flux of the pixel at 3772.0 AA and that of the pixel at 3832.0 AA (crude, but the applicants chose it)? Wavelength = 3789.0 AA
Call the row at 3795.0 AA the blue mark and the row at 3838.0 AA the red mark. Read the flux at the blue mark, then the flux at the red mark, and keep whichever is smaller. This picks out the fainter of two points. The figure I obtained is 5.6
